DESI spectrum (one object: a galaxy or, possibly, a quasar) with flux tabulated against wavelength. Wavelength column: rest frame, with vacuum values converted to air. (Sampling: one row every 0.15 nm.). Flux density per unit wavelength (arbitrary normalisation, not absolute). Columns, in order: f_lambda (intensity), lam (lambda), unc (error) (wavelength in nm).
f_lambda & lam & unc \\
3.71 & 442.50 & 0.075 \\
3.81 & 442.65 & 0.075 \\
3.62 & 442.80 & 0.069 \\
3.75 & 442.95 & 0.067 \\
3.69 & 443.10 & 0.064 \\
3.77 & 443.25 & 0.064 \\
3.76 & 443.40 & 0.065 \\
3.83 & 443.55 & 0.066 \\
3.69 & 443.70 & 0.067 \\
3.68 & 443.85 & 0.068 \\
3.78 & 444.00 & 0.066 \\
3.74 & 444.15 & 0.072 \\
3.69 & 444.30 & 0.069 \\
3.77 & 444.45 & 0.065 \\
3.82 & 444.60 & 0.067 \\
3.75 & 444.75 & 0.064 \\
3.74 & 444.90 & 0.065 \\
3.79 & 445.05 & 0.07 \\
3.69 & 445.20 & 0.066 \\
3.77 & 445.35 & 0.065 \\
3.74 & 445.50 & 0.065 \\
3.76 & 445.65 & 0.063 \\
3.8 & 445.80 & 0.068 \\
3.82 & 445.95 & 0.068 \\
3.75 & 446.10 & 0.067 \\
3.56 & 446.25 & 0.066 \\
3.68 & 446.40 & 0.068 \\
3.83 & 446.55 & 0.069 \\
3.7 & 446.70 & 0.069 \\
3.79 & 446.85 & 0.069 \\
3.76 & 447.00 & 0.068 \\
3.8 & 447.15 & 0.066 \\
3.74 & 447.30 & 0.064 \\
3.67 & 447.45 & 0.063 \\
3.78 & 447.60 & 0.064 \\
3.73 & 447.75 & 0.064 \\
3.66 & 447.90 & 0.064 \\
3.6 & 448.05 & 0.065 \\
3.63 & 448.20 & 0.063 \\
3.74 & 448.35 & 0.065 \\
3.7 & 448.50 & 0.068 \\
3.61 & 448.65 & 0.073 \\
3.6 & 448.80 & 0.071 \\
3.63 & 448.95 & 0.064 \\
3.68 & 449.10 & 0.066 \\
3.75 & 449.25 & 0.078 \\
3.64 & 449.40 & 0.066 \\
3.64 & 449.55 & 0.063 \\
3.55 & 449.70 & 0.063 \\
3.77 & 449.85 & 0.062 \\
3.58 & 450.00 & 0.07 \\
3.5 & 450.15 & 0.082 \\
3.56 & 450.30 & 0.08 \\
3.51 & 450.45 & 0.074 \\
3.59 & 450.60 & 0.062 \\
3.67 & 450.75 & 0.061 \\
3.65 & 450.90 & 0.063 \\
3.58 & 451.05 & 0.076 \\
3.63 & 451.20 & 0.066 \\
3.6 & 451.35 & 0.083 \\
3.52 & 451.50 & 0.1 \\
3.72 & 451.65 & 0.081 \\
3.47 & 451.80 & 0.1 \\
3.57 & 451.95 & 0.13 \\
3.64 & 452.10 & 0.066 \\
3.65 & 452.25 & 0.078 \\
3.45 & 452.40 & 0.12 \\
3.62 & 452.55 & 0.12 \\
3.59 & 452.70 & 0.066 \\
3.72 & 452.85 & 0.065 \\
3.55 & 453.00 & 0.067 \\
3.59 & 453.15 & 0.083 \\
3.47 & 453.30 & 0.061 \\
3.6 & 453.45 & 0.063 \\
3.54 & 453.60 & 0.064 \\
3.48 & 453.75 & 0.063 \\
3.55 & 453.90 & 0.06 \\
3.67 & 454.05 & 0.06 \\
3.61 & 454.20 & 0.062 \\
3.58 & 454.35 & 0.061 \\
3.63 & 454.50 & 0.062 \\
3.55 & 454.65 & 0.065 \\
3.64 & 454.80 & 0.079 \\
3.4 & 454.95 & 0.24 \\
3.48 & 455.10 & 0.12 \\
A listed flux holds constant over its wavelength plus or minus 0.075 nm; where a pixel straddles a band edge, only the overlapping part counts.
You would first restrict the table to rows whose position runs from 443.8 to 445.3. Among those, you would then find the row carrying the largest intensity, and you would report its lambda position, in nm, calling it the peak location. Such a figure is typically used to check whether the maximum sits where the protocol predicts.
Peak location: 444.60 nm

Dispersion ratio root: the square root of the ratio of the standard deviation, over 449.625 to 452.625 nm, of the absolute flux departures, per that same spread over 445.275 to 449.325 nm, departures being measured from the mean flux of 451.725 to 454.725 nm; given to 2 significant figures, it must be 0.84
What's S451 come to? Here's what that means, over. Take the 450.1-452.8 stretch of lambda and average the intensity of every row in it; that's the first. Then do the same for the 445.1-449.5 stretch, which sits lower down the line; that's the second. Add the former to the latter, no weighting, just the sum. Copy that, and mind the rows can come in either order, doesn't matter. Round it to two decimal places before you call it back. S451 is 7.30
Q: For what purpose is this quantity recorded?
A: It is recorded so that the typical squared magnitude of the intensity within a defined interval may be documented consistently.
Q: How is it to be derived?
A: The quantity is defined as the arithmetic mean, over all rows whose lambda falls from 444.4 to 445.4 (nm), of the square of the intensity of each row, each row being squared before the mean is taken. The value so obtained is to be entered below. 14.1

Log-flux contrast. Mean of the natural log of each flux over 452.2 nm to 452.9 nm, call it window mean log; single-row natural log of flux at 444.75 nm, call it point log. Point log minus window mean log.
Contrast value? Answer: 0.04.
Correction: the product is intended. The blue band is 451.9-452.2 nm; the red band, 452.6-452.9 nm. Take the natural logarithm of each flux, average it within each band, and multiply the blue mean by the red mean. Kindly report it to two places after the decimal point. 1.66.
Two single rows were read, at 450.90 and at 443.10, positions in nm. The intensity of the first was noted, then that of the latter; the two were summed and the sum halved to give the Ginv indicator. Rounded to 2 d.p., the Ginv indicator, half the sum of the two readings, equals 3.67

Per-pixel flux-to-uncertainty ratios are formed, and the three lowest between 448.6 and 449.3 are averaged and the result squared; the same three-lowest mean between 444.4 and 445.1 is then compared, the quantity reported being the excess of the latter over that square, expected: -2385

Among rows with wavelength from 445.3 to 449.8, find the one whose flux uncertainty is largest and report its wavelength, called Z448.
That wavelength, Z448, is 449.25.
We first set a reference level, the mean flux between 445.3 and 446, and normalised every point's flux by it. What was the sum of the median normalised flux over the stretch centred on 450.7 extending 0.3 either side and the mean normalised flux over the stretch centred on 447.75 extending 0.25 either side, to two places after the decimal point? 1.94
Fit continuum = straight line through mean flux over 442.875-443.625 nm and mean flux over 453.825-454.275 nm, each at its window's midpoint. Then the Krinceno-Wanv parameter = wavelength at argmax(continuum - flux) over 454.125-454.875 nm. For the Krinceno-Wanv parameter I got 454.65 nm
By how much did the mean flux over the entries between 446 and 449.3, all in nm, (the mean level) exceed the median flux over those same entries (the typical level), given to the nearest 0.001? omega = 0.000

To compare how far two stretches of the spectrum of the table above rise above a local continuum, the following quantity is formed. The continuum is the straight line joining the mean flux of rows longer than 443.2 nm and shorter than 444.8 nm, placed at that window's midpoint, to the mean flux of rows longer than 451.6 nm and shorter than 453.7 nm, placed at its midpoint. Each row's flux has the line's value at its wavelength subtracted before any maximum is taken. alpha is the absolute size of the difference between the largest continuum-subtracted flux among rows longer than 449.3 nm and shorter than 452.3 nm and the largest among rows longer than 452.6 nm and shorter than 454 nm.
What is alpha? 0.009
